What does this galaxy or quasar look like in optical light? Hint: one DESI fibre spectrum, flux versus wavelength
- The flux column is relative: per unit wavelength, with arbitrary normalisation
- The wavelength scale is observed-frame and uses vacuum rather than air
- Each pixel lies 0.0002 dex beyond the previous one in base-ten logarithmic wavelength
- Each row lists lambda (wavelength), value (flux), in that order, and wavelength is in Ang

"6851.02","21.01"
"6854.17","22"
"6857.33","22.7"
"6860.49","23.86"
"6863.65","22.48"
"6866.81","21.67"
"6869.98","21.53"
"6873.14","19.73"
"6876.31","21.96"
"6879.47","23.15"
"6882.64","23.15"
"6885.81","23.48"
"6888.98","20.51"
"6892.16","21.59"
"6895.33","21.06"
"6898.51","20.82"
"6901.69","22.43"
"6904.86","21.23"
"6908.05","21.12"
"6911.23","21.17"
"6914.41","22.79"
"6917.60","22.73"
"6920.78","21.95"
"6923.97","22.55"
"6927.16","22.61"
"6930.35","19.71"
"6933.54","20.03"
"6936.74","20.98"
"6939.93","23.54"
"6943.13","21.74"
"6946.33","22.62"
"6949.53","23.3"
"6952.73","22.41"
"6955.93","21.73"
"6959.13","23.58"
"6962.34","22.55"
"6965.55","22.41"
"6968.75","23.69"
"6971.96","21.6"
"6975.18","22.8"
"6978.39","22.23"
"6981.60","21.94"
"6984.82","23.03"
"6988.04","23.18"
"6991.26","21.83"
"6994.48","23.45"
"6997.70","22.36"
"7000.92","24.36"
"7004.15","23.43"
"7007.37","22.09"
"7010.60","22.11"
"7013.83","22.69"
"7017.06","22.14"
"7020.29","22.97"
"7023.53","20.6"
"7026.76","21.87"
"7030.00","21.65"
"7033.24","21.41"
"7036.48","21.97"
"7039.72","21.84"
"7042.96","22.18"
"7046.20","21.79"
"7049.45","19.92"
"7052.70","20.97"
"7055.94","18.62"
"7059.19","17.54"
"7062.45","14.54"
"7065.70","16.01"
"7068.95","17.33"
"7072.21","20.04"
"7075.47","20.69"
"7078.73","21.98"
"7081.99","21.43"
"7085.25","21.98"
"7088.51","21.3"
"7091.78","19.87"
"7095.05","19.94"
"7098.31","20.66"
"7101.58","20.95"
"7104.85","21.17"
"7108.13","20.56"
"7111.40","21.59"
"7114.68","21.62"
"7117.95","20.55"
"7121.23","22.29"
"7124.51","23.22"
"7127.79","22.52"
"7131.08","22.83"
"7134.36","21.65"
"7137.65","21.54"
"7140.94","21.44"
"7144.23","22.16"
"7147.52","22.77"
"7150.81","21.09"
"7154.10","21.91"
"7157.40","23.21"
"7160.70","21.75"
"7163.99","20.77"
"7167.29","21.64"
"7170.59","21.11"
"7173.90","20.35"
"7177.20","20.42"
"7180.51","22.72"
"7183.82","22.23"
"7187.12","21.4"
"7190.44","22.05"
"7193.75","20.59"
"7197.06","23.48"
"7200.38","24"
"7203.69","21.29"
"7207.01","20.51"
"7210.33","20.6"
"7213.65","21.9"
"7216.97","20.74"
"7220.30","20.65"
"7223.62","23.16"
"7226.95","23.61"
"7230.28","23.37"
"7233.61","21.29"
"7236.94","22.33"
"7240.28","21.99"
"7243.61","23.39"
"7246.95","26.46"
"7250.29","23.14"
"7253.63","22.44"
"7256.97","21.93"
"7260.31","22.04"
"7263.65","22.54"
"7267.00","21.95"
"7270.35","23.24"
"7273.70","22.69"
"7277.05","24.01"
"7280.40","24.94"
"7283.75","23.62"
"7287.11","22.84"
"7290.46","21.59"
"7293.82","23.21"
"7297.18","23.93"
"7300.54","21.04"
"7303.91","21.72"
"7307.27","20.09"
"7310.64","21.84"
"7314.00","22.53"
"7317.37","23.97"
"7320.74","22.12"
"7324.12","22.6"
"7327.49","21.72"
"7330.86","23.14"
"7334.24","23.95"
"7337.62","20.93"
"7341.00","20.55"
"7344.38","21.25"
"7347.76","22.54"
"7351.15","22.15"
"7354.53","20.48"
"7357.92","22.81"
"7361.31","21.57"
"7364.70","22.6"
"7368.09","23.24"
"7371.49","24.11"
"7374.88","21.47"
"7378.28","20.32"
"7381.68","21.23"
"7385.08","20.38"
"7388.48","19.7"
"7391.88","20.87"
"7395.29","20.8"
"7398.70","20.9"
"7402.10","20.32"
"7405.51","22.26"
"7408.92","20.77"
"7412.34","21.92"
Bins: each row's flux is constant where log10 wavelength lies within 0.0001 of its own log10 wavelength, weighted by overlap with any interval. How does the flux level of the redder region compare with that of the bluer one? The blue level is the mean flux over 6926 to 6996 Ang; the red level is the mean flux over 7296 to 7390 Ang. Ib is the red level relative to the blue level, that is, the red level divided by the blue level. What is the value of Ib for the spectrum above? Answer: 0.98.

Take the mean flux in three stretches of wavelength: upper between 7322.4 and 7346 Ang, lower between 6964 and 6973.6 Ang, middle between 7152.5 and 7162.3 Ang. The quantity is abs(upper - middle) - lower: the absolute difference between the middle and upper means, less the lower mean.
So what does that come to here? -22.3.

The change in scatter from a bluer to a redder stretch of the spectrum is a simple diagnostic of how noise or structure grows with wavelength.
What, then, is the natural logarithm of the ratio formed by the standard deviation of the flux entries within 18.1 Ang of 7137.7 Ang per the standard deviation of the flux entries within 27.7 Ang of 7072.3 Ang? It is -1.2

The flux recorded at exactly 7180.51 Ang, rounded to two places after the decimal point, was 22.72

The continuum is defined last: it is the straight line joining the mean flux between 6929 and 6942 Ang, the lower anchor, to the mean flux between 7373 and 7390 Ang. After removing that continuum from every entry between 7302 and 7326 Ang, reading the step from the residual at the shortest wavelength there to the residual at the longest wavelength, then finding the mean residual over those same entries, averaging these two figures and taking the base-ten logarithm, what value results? 0.1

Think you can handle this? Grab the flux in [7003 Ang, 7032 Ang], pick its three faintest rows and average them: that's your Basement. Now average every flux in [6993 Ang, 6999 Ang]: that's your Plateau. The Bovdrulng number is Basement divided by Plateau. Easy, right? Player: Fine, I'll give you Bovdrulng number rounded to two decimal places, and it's 0.93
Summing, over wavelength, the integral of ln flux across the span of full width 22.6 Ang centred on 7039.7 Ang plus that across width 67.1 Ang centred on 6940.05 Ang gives 277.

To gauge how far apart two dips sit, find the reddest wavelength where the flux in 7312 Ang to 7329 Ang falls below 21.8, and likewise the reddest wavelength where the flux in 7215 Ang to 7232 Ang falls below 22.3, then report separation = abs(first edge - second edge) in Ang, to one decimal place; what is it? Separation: 107.2 Ang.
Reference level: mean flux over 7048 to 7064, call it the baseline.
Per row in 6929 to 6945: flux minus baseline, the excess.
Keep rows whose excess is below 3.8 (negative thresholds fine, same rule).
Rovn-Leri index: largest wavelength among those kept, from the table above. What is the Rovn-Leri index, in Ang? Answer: 6943.13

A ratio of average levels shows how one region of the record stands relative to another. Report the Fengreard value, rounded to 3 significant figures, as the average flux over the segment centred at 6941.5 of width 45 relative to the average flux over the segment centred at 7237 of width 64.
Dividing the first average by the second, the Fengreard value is 0.990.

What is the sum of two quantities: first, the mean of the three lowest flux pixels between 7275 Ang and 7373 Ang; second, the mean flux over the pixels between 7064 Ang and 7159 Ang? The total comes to 41.6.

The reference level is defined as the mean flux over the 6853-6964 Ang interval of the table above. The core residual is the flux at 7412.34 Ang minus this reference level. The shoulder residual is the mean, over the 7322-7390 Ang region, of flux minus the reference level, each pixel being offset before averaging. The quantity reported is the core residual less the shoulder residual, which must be 0.1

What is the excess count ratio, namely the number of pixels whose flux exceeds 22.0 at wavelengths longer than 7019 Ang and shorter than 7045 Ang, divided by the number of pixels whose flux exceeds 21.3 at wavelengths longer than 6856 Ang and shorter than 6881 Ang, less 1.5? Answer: -1.2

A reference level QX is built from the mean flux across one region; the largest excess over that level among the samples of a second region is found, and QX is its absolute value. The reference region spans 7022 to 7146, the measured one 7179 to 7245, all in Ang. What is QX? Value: 3.2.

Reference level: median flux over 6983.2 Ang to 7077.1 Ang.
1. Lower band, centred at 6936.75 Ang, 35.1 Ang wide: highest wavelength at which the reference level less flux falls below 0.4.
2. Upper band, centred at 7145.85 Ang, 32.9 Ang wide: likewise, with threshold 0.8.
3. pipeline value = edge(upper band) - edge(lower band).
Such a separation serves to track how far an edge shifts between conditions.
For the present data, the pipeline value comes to 208.0 Ang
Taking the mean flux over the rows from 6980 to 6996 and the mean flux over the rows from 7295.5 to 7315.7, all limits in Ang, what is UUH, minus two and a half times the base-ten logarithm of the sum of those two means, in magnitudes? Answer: -4.122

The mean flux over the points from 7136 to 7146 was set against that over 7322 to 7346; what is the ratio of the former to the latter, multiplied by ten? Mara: 9.9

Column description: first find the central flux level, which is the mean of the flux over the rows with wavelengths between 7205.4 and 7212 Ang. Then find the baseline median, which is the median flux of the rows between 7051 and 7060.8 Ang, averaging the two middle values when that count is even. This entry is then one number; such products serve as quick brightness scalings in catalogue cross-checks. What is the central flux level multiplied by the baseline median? 383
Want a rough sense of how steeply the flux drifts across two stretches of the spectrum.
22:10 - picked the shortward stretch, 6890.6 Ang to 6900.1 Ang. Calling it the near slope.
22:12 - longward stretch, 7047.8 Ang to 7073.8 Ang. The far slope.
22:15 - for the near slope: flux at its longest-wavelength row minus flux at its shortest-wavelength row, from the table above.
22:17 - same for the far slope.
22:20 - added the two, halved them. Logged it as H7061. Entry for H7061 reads -0.3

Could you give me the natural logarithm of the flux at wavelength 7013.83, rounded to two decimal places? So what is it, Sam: 3.12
